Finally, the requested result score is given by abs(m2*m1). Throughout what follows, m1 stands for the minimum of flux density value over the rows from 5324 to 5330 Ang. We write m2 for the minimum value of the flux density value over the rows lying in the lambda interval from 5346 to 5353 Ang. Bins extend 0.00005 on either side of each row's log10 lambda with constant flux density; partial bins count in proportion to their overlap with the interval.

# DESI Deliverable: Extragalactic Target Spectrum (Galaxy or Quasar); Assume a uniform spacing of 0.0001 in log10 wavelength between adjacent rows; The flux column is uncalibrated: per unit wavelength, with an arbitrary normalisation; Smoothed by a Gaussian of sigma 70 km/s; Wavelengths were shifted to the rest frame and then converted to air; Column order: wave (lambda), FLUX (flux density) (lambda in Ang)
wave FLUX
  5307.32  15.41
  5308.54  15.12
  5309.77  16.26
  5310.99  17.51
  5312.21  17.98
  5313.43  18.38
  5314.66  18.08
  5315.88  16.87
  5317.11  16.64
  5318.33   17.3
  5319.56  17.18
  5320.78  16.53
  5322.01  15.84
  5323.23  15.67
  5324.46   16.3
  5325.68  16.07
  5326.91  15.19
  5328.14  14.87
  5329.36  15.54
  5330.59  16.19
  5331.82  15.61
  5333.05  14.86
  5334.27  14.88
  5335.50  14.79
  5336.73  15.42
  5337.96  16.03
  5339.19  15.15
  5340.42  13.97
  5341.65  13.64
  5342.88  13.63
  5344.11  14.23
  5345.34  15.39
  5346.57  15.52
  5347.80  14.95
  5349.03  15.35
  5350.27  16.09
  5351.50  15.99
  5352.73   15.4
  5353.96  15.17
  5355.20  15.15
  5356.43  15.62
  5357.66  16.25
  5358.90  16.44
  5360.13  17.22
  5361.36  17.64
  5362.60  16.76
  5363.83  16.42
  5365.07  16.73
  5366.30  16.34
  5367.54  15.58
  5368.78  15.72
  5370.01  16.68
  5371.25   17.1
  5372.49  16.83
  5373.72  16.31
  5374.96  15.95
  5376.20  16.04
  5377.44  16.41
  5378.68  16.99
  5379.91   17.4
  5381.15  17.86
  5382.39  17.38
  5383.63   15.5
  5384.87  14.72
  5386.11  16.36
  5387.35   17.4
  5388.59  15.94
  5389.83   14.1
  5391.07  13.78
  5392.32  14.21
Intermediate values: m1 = 14.87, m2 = 14.95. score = 222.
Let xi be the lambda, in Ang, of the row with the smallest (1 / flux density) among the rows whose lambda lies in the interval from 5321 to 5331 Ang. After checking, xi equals 5324.46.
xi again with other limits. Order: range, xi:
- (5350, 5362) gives 5361.36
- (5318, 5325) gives 5318.33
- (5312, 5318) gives 5313.43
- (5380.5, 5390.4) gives 5381.15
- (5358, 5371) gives 5361.36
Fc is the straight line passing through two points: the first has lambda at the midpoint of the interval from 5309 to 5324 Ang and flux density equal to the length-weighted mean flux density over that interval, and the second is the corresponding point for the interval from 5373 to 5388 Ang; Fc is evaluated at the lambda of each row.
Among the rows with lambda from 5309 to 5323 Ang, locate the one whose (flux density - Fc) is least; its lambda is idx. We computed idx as 5322.01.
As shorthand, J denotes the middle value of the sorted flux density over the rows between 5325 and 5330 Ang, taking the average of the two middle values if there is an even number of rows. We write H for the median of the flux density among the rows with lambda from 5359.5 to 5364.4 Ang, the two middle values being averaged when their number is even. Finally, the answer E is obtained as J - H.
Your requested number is -1.6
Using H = 17.0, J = 15.4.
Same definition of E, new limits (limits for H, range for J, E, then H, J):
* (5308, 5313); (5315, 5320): 0.1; 16.9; 17.0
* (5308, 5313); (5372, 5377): -0.7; 16.9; 16.2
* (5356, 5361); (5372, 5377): -0.2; 16.3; 16.2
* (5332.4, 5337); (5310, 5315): 3.2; 14.9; 18.0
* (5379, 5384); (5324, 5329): -1.8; 17.4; 15.6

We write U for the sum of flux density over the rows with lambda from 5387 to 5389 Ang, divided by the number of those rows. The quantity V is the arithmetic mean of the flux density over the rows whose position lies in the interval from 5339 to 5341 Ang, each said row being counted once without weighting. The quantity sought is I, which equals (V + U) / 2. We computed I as 15.6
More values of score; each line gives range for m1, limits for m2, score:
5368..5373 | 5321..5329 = 234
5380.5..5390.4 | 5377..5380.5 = 231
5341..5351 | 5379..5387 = 201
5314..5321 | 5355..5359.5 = 250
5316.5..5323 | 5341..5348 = 216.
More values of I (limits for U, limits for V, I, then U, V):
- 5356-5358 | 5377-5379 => 16.3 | 15.9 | 16.7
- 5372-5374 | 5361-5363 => 16.9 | 16.6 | 17.2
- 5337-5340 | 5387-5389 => 16.1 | 15.6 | 16.7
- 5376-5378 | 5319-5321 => 16.5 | 16.2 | 16.9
